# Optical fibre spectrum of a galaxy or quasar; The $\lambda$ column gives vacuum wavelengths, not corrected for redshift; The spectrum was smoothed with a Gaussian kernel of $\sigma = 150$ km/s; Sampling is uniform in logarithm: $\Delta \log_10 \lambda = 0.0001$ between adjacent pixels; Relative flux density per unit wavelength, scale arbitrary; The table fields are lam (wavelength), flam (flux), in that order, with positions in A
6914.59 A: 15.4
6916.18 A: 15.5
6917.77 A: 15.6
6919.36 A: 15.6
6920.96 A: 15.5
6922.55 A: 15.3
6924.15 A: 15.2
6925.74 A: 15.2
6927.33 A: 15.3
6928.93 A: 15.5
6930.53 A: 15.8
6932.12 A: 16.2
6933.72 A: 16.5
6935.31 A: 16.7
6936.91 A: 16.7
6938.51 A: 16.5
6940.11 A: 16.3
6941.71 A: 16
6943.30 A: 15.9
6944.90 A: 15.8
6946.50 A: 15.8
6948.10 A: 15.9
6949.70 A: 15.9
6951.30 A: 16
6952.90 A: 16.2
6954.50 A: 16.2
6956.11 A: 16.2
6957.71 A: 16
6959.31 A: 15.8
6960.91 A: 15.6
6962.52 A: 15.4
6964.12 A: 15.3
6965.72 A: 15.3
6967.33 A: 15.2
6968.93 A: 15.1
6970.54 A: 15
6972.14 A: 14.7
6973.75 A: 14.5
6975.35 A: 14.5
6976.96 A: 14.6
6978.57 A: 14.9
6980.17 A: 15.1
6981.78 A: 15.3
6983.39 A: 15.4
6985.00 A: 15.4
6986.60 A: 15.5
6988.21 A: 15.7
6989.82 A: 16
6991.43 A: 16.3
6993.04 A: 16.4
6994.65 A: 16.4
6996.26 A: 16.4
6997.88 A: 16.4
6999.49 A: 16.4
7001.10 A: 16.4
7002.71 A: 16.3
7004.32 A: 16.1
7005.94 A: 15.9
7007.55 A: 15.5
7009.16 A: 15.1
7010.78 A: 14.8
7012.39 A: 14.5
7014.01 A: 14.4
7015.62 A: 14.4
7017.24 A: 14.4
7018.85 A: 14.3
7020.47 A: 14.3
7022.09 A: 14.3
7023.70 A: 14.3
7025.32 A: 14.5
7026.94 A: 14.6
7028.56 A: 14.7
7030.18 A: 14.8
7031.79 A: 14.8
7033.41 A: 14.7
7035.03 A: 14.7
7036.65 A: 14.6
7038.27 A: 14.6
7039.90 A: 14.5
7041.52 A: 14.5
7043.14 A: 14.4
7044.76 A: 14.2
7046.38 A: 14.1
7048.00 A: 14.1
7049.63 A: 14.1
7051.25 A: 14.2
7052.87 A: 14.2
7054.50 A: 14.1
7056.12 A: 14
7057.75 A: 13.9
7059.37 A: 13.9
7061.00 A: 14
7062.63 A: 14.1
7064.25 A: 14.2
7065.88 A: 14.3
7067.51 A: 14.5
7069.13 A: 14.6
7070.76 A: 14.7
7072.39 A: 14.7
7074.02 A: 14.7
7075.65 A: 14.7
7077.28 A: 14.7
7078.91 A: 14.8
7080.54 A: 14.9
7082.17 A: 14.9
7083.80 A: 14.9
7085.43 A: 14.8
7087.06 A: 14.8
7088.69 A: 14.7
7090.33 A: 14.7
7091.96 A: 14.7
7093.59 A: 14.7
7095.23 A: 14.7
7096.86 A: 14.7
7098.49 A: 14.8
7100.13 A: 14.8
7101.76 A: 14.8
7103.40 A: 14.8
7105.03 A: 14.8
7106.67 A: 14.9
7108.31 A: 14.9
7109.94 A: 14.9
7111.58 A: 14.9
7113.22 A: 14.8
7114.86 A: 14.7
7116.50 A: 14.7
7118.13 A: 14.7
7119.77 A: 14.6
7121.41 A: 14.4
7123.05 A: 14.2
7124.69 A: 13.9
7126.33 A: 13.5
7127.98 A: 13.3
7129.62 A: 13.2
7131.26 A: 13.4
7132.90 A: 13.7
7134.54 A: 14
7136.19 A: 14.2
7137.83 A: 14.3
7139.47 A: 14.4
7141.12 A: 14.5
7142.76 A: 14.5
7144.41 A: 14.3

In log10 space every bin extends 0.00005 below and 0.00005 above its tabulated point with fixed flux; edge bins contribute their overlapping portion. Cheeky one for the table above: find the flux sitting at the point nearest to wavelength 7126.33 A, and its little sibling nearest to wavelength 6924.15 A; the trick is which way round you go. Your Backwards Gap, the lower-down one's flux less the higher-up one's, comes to 1.7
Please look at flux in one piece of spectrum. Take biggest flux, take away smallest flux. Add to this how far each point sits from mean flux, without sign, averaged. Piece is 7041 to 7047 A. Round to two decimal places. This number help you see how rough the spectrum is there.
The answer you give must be 0.55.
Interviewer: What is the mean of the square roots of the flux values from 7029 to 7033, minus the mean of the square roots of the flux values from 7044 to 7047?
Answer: 0.09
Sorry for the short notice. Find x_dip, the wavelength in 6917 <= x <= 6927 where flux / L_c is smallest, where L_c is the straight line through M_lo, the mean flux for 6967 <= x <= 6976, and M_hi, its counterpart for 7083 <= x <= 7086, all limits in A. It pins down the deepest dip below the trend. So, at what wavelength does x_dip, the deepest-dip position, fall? 6925.74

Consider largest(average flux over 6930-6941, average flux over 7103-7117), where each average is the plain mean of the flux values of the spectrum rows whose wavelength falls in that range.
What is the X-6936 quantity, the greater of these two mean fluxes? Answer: 16.4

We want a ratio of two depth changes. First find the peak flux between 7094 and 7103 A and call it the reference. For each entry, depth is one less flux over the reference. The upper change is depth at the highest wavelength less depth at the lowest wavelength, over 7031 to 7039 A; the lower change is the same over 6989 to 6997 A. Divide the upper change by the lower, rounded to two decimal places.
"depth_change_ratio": -0.50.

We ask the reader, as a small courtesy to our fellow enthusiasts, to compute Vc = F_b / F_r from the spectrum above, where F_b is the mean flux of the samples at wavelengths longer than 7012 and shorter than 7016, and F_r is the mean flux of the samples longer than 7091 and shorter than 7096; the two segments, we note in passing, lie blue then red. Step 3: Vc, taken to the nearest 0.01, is 0.98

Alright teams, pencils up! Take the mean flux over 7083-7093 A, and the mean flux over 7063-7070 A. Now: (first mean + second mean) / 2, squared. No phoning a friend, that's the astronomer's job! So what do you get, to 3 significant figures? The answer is 213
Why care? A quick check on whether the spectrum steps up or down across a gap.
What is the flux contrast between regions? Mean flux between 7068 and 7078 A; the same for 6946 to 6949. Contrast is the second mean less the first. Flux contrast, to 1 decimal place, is 1.2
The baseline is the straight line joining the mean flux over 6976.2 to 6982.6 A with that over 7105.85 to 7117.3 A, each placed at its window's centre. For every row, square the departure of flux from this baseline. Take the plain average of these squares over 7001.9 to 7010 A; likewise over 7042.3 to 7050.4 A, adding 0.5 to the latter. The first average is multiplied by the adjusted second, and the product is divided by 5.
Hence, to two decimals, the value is 0.18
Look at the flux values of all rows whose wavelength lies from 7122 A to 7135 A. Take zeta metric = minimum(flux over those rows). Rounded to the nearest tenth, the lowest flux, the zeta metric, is 13.2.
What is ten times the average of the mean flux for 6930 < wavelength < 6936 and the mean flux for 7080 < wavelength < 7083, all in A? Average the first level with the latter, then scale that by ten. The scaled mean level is 156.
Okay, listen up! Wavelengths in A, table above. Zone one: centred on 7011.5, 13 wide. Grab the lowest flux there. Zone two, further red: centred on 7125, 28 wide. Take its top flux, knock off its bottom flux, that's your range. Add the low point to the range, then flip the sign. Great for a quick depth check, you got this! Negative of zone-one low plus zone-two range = -16.1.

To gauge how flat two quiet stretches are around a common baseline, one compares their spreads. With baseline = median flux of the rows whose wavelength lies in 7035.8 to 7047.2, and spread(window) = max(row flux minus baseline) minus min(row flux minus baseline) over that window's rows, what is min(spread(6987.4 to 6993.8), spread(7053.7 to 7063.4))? 0.20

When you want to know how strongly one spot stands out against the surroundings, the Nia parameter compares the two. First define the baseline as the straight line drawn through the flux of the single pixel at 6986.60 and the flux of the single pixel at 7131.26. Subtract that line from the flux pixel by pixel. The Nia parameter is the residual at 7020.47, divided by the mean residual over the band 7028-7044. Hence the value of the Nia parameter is 5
